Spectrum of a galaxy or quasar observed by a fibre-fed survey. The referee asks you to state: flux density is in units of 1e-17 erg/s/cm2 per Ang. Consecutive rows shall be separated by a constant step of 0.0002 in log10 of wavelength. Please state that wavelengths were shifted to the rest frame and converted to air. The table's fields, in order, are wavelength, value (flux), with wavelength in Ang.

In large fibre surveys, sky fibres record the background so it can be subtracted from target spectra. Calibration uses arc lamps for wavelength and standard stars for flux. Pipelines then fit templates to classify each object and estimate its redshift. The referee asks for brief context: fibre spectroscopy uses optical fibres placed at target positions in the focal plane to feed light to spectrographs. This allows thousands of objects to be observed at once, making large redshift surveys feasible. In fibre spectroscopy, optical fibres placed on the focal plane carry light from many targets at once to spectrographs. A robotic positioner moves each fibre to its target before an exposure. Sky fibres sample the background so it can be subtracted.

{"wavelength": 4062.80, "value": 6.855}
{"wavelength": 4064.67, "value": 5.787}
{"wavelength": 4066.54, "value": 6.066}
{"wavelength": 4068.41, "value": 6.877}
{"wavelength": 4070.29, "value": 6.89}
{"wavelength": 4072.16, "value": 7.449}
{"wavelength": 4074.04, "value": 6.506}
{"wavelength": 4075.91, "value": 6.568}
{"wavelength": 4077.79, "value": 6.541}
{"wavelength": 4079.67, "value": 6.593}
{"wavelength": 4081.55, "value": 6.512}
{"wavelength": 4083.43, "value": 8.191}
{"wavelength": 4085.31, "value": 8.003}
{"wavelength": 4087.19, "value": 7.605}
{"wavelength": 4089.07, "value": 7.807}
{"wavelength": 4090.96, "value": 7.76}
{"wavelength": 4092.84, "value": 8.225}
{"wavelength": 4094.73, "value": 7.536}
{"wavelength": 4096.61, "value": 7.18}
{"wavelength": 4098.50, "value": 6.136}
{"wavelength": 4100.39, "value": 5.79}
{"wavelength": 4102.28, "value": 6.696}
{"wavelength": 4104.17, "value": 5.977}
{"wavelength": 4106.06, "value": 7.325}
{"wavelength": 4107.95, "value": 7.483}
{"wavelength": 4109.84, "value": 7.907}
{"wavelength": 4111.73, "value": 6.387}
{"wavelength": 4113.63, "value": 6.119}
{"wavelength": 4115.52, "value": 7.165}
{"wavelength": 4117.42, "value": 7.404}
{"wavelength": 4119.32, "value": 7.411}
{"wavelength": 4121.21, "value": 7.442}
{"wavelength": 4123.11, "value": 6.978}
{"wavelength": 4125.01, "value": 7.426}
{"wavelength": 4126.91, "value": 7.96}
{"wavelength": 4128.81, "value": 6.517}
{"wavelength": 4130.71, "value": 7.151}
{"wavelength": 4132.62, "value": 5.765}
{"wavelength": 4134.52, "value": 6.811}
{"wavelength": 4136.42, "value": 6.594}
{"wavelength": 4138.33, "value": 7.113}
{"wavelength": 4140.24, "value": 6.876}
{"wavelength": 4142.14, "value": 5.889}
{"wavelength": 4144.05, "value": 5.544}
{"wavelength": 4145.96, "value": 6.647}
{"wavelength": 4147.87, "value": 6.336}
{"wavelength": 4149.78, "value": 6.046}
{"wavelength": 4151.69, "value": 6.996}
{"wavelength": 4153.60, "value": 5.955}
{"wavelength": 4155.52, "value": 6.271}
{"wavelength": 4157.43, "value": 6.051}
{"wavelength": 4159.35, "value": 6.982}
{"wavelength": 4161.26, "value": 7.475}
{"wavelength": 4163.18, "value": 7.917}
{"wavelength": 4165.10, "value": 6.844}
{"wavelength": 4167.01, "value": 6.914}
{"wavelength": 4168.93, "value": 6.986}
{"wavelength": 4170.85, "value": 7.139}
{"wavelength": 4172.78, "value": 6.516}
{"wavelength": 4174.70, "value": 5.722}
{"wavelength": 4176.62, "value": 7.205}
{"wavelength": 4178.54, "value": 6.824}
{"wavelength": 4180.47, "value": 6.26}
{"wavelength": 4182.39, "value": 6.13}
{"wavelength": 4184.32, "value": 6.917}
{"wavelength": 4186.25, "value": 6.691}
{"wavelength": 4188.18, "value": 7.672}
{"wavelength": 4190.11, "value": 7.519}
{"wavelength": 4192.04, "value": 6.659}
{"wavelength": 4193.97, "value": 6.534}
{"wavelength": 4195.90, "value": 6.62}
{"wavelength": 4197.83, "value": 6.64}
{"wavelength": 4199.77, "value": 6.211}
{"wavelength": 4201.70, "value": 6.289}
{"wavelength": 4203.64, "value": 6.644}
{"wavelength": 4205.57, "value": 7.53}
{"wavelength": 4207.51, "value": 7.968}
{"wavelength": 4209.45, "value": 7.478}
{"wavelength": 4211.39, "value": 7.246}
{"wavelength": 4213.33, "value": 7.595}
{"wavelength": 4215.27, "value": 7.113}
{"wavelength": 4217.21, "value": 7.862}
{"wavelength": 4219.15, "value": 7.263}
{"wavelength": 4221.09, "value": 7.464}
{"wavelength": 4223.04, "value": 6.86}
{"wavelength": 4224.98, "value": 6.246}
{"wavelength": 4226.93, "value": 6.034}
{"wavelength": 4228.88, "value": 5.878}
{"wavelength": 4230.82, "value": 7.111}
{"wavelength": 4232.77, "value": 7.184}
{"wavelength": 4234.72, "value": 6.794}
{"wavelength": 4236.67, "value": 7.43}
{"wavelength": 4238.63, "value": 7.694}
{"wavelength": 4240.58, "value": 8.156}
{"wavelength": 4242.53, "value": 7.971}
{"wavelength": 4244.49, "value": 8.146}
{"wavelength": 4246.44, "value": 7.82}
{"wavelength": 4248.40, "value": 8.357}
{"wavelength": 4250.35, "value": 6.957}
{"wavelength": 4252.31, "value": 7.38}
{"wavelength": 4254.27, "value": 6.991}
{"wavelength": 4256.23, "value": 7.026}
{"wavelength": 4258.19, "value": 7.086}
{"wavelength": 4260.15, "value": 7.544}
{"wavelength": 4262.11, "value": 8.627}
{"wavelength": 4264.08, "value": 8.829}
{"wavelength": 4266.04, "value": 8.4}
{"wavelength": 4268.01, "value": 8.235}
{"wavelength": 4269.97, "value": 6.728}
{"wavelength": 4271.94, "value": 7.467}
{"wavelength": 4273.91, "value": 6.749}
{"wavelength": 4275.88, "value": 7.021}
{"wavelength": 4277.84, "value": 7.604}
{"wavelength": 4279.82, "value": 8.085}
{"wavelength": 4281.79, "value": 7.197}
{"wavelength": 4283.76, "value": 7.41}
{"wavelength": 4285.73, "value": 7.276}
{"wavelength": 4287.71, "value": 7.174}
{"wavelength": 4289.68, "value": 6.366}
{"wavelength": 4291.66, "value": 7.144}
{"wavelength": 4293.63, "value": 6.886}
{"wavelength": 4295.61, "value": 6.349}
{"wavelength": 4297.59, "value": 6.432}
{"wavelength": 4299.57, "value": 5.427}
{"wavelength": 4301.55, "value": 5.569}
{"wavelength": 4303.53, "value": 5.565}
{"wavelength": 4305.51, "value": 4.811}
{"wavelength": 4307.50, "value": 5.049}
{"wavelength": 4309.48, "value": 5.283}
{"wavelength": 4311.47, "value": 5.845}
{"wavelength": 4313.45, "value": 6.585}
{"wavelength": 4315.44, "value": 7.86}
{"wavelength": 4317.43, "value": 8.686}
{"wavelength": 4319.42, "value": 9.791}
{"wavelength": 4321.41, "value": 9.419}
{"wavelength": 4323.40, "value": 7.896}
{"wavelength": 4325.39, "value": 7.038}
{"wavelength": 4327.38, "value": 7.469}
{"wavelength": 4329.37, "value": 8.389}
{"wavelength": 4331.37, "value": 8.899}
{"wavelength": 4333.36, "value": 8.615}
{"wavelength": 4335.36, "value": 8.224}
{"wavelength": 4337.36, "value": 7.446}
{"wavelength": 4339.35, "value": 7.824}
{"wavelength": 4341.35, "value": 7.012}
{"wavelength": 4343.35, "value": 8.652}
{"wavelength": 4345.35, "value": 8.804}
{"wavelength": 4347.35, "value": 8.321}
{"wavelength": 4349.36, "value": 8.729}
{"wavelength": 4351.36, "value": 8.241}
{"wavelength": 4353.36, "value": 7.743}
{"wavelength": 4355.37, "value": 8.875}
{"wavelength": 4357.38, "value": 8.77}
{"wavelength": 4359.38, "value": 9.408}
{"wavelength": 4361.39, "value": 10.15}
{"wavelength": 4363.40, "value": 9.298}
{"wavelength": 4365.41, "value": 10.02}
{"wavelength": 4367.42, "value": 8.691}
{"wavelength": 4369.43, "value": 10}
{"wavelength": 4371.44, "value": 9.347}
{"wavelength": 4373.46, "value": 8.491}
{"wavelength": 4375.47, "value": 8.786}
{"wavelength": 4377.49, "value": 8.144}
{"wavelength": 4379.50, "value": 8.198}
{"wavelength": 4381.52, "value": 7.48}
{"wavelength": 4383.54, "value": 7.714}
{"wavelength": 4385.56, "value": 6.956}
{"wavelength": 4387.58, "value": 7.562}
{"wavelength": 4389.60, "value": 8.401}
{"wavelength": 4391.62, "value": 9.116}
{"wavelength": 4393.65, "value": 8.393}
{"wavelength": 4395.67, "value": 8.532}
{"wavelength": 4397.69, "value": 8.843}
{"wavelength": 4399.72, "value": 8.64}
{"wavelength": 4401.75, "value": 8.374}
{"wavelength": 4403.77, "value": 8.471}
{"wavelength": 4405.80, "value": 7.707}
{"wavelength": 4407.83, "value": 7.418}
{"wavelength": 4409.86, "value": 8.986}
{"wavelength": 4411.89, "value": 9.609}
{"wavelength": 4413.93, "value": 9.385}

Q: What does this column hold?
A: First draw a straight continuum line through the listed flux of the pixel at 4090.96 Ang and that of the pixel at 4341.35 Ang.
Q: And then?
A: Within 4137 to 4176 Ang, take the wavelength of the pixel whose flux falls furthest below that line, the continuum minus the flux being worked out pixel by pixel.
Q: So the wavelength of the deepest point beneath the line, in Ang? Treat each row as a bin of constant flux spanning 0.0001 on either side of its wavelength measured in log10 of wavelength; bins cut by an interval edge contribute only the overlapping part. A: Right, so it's 4144.05 Ang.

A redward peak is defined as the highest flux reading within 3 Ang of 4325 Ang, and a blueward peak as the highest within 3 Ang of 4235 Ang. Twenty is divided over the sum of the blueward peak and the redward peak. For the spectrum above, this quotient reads 1.30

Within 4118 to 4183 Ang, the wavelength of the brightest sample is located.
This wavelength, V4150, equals 4126.91 Ang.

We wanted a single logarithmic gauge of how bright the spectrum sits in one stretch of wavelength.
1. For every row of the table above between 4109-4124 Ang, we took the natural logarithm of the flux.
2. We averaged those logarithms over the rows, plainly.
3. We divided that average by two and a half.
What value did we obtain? 0.783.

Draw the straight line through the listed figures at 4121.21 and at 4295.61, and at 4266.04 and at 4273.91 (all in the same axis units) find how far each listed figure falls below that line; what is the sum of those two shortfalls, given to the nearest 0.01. -2.13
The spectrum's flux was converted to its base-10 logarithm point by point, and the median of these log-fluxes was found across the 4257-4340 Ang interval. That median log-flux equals 0.866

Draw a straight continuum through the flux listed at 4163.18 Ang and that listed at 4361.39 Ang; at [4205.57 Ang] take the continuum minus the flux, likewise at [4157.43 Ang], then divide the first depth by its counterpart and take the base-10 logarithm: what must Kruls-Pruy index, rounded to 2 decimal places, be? -0.32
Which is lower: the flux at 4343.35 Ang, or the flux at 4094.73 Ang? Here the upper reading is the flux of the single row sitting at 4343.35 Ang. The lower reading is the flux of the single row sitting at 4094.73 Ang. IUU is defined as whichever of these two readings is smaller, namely 7.5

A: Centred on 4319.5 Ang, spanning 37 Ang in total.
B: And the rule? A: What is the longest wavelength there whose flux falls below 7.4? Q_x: 4325.39 Ang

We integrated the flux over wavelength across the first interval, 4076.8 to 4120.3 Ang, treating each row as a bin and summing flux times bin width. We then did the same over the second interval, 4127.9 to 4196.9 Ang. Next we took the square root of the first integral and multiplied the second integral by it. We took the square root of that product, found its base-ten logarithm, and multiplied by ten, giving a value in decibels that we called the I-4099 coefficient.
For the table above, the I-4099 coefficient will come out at 19.5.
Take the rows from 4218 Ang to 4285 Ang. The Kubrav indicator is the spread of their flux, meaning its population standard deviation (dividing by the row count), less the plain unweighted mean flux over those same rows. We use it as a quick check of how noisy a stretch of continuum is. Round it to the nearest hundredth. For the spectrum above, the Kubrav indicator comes -6.71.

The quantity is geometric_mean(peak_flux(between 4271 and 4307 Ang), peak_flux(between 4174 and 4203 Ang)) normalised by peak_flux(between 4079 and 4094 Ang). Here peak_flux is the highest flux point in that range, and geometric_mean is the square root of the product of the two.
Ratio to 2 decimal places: 0.96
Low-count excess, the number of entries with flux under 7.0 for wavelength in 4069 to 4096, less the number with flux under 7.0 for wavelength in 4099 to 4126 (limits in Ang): 0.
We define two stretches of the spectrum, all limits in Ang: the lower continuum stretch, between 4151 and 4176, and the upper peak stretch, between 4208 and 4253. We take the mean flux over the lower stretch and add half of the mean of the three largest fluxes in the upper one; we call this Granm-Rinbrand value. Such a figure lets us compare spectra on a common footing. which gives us 10.9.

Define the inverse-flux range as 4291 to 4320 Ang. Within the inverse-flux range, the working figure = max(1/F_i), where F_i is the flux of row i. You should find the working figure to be 0.208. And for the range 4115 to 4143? 0.173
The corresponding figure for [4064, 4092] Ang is 0.173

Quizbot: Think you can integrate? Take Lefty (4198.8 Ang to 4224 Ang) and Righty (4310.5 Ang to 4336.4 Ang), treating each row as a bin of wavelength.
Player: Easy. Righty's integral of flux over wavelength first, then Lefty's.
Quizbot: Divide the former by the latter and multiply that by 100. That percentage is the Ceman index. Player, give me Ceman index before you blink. 115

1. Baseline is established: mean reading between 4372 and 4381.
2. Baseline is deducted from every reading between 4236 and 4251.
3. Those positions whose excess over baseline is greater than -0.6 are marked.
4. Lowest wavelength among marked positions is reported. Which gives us 4240.58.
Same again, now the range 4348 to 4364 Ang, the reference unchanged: 4349.36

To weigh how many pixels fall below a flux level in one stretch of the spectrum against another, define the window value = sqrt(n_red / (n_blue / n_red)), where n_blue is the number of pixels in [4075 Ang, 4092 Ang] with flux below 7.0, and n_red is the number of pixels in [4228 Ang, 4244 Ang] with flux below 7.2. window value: 2.0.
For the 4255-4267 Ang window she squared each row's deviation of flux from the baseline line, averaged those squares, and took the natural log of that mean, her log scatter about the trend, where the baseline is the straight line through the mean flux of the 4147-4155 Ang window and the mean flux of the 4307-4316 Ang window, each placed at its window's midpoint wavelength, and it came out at 1.3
